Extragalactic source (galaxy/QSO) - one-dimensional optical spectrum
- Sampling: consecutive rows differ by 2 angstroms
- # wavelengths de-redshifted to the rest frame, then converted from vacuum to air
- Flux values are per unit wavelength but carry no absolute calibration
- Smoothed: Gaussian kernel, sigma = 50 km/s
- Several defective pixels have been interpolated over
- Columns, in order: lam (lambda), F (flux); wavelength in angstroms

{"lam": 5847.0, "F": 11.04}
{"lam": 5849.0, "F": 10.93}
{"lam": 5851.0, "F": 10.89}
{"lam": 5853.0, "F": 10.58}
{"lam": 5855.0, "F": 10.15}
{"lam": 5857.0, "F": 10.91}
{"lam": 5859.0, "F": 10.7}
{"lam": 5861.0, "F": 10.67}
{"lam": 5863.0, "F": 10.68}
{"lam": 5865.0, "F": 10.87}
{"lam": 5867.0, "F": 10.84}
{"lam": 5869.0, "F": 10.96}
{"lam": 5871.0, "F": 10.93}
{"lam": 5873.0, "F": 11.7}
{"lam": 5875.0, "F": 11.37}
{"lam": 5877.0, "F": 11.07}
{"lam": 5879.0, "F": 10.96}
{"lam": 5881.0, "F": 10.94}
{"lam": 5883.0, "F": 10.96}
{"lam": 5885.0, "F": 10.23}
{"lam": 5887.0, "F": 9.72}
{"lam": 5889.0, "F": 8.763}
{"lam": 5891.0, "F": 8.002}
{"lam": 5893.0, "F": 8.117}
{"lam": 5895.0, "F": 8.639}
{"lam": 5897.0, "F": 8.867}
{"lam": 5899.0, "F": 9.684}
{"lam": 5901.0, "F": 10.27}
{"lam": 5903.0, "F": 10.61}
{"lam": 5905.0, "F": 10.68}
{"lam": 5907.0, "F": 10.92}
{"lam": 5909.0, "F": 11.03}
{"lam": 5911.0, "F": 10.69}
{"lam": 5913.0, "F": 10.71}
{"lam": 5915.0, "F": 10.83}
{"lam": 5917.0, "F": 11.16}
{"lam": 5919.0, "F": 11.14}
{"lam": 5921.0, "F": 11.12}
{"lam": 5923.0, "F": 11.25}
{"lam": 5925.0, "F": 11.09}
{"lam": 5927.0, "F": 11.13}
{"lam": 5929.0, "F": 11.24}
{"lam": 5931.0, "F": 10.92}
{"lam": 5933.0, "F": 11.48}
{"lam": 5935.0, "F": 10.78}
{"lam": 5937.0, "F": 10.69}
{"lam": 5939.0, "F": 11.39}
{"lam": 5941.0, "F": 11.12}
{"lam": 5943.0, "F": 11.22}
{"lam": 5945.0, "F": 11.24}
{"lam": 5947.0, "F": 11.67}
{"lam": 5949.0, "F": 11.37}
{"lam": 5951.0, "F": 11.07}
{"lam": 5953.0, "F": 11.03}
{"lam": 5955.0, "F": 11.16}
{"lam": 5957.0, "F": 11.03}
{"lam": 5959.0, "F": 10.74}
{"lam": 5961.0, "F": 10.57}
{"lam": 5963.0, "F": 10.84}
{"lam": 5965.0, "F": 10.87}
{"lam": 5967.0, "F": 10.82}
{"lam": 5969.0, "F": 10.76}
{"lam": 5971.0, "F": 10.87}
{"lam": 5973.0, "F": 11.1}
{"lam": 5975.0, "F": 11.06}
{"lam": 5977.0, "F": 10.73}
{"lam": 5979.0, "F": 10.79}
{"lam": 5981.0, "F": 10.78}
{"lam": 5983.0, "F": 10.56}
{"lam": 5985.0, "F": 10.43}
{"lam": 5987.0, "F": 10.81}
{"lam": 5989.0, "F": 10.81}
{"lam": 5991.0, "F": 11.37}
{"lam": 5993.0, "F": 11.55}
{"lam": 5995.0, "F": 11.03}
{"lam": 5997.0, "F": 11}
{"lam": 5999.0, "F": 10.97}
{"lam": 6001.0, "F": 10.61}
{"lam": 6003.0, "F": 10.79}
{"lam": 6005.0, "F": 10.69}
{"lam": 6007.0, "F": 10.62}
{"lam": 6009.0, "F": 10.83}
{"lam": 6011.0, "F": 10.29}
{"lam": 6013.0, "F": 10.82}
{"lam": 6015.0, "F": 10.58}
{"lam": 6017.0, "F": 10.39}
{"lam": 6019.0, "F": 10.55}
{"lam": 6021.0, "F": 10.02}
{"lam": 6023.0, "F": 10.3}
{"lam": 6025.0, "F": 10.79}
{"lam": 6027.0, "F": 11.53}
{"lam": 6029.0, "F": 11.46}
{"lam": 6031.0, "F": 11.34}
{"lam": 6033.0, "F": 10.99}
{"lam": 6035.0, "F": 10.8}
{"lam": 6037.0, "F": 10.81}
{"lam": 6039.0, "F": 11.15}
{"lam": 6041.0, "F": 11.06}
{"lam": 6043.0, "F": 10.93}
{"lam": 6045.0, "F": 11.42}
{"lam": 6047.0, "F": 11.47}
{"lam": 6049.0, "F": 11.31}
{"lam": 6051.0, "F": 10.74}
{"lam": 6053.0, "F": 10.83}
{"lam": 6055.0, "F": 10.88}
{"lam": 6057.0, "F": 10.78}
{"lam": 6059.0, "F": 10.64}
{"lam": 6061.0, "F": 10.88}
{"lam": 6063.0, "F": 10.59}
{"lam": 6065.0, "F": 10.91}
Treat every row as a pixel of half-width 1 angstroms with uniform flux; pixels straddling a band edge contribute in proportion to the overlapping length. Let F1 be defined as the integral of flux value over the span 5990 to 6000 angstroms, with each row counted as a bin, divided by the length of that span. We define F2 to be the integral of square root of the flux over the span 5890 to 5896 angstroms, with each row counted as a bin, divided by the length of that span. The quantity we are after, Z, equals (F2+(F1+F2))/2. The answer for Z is 8.46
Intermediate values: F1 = 11.2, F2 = 2.872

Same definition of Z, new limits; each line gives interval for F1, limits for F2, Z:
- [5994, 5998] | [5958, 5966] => 8.79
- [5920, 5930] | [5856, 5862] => 8.86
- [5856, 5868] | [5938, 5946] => 8.74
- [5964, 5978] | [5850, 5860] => 8.71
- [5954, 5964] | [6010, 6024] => 8.66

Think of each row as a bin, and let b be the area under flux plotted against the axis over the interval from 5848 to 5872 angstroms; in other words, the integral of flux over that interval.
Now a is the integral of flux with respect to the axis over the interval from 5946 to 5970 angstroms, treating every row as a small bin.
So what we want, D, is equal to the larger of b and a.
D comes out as 264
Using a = 263.9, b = 258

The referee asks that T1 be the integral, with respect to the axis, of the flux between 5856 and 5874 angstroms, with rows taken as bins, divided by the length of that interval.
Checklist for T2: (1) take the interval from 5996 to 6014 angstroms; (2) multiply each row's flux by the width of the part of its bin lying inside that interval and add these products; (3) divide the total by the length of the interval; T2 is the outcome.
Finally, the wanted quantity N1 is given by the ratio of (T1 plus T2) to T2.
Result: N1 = 2.02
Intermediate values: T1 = 10.9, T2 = 10.7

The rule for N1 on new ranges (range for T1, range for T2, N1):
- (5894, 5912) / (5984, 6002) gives 1.93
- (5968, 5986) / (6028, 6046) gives 1.97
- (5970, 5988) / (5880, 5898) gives 2.15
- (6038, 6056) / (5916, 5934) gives 1.99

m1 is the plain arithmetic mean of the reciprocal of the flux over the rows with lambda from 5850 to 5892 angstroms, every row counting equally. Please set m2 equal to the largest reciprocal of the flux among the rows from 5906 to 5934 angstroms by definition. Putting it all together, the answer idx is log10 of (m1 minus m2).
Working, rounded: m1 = 0.095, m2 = 0.094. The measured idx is -2.75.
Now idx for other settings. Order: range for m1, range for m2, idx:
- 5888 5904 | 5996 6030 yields -1.96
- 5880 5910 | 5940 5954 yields -1.91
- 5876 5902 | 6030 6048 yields -1.93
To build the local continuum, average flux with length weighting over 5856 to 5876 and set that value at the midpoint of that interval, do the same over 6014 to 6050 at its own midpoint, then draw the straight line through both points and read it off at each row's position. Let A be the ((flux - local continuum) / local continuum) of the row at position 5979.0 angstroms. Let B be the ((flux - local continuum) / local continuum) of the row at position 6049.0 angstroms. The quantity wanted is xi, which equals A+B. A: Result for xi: 0.020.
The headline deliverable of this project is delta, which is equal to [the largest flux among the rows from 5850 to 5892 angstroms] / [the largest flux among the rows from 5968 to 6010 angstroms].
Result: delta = 1.01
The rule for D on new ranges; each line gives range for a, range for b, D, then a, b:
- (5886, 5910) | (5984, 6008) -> 261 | 230.6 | 261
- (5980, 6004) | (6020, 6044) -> 262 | 261.4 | 262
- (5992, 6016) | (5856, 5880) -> 263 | 259.6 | 263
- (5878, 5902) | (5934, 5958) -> 268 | 230.3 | 268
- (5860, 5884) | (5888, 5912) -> 264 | 263.9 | 233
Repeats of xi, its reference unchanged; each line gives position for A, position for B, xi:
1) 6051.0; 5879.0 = -0.018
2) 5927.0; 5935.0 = 0.000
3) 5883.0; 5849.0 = -0.003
